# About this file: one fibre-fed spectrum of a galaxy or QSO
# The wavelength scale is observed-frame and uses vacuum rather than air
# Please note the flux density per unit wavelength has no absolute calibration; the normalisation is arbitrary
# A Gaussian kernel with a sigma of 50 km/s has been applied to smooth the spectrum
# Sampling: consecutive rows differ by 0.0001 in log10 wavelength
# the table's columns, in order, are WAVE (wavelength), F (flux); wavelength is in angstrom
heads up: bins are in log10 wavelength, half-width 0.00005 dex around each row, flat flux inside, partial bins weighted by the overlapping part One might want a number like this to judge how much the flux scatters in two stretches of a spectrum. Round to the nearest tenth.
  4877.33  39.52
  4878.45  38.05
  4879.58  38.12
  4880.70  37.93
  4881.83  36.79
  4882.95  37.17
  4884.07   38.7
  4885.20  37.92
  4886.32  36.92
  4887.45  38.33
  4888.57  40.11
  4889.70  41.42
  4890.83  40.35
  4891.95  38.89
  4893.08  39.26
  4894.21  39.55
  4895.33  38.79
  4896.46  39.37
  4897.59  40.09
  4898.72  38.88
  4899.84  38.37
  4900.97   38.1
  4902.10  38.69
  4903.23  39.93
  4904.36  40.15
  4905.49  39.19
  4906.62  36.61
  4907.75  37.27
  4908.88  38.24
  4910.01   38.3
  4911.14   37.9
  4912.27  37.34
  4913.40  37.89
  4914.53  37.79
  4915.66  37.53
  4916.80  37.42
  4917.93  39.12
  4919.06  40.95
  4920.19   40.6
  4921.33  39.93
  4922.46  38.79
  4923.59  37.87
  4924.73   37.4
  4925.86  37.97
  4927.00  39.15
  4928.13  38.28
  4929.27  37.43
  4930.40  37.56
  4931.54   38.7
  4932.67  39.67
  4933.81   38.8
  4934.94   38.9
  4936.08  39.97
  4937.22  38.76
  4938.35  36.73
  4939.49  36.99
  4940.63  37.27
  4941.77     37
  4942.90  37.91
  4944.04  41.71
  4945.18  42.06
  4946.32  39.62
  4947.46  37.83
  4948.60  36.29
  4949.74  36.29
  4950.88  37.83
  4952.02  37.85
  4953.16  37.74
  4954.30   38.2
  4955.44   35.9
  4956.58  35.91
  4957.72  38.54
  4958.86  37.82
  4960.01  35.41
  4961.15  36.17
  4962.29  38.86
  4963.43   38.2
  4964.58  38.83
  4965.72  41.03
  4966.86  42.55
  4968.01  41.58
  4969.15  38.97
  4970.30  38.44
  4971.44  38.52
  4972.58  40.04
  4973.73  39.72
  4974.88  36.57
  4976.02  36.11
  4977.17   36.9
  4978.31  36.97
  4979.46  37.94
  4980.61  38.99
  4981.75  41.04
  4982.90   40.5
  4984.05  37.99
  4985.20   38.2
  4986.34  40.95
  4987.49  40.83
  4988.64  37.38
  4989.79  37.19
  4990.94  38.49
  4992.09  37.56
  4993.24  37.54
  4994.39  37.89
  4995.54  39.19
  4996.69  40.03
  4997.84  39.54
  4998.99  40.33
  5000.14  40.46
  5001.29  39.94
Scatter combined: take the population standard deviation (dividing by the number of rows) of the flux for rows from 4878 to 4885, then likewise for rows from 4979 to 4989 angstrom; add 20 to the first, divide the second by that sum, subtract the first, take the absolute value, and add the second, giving 2.0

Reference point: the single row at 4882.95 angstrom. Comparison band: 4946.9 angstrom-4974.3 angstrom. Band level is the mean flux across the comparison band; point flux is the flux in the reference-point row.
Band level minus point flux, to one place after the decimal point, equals 1.1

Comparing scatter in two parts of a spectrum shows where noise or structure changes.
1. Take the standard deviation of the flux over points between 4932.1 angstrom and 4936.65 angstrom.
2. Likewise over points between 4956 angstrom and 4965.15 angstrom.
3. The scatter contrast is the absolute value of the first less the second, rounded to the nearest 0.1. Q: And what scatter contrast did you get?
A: 0.8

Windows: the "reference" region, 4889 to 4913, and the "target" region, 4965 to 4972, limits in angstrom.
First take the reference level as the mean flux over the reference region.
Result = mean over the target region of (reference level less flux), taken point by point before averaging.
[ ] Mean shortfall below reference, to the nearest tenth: -1.3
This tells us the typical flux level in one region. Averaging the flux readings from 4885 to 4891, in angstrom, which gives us 39.2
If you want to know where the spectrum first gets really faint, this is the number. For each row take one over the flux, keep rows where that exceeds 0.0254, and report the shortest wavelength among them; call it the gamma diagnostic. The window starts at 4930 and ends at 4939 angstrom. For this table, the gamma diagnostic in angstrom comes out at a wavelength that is 4930.40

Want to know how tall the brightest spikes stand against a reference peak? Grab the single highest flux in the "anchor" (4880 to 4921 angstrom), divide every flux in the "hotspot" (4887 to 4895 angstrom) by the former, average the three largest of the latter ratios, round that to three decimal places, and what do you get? 0.981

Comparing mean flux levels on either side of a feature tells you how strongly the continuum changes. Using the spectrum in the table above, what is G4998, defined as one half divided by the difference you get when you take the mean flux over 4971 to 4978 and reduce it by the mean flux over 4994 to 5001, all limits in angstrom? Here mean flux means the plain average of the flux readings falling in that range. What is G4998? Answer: -0.3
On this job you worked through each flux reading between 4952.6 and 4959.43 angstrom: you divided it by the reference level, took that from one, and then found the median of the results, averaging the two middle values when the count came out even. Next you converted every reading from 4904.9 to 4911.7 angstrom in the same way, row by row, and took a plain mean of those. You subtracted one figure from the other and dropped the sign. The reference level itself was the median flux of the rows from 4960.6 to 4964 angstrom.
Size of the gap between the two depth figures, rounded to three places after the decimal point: 0.004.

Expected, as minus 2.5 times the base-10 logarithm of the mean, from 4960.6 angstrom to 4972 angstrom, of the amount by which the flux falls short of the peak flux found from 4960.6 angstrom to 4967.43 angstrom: -1.3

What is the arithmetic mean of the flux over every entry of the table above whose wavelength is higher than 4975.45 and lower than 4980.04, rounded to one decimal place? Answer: 37.0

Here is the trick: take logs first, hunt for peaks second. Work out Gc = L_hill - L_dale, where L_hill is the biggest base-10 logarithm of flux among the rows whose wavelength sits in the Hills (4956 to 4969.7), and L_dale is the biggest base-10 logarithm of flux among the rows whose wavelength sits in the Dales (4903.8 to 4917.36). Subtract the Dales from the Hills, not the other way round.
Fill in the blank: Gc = 0.025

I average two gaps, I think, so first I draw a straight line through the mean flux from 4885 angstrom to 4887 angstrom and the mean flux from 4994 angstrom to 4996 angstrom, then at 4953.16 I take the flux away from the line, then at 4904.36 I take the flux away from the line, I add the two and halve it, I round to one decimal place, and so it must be -1.1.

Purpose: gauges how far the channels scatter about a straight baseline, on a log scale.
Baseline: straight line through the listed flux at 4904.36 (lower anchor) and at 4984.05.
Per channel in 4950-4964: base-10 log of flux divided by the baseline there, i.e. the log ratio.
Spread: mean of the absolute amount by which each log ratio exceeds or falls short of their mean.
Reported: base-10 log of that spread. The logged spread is -1.93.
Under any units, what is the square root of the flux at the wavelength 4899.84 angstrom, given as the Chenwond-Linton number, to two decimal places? 6.19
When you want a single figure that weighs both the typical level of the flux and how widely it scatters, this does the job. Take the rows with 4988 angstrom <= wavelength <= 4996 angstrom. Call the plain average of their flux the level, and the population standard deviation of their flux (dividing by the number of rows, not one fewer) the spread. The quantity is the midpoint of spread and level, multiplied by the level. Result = 730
